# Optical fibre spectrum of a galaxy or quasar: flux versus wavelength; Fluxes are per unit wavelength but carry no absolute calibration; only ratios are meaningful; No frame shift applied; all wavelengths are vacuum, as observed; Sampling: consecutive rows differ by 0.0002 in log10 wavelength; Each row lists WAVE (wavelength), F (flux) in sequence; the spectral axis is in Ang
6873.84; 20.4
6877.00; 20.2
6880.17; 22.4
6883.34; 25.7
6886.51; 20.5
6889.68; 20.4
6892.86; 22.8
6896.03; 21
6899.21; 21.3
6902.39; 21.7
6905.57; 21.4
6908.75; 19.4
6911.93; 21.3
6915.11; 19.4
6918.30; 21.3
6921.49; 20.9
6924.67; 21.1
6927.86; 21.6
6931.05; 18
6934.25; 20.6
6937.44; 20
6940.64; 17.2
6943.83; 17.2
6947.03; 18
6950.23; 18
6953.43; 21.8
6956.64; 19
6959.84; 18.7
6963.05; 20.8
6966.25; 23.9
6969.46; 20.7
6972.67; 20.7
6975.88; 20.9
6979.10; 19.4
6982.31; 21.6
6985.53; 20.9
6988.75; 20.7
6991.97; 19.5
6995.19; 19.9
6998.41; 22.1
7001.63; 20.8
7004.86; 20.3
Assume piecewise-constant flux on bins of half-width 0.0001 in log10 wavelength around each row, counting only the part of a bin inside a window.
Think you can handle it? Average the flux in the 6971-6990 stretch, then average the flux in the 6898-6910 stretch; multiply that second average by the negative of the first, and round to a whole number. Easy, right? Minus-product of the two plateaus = -434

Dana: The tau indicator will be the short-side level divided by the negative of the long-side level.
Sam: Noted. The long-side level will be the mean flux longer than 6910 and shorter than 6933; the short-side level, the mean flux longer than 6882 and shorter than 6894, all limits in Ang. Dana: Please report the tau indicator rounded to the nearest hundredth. -1.09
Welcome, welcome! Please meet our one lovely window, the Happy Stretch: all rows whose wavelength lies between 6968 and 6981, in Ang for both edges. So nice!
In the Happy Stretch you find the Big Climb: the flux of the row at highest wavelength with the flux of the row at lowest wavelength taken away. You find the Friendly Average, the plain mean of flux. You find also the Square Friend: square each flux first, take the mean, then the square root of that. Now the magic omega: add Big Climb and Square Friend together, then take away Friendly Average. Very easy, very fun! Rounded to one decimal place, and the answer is -1.3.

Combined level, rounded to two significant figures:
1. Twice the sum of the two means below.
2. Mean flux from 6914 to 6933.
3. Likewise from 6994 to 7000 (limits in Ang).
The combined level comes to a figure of 83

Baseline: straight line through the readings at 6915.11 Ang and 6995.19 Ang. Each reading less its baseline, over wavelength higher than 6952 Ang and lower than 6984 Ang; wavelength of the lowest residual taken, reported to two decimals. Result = 6959.84 Ang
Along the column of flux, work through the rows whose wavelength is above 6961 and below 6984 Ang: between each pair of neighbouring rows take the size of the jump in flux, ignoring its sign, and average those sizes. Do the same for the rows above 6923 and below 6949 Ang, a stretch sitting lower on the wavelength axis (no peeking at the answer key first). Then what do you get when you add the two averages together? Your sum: 3.3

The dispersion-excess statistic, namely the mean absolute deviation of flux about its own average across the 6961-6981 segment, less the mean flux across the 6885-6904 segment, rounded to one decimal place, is -20.3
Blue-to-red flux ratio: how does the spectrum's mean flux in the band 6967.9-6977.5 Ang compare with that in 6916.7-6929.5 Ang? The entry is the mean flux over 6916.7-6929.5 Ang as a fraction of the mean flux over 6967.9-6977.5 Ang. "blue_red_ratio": 1.02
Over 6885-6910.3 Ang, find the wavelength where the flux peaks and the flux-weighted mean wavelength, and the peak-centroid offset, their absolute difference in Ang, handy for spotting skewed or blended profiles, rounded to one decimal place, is 4.7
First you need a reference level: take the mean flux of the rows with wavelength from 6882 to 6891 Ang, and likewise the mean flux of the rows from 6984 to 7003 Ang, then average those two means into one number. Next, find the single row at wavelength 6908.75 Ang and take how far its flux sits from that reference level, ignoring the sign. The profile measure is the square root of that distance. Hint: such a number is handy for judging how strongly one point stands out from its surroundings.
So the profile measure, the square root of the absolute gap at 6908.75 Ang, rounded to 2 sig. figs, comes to 1.4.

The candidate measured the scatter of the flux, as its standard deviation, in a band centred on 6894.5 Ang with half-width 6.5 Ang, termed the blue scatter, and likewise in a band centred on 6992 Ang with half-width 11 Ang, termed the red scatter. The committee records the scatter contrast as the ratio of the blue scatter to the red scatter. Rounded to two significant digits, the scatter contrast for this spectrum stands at 1.1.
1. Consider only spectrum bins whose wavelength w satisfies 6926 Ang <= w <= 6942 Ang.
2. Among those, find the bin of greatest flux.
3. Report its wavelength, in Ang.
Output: 6927.86 Ang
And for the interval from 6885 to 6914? 6892.86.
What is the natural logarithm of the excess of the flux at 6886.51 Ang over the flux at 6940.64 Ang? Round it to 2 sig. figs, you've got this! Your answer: 1.2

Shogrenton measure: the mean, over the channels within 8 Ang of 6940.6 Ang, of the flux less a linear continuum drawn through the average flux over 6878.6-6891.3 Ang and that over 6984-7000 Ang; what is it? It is -2.8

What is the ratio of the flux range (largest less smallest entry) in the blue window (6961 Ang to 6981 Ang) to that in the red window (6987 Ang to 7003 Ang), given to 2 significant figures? 1.7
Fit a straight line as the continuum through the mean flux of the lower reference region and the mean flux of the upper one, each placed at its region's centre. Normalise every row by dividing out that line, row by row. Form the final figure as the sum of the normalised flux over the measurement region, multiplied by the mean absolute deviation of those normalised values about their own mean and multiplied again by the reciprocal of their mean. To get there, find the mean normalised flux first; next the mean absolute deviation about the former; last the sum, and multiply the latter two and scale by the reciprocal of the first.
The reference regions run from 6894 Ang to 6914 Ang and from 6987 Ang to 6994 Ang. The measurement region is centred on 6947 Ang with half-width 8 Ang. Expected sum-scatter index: 0.334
